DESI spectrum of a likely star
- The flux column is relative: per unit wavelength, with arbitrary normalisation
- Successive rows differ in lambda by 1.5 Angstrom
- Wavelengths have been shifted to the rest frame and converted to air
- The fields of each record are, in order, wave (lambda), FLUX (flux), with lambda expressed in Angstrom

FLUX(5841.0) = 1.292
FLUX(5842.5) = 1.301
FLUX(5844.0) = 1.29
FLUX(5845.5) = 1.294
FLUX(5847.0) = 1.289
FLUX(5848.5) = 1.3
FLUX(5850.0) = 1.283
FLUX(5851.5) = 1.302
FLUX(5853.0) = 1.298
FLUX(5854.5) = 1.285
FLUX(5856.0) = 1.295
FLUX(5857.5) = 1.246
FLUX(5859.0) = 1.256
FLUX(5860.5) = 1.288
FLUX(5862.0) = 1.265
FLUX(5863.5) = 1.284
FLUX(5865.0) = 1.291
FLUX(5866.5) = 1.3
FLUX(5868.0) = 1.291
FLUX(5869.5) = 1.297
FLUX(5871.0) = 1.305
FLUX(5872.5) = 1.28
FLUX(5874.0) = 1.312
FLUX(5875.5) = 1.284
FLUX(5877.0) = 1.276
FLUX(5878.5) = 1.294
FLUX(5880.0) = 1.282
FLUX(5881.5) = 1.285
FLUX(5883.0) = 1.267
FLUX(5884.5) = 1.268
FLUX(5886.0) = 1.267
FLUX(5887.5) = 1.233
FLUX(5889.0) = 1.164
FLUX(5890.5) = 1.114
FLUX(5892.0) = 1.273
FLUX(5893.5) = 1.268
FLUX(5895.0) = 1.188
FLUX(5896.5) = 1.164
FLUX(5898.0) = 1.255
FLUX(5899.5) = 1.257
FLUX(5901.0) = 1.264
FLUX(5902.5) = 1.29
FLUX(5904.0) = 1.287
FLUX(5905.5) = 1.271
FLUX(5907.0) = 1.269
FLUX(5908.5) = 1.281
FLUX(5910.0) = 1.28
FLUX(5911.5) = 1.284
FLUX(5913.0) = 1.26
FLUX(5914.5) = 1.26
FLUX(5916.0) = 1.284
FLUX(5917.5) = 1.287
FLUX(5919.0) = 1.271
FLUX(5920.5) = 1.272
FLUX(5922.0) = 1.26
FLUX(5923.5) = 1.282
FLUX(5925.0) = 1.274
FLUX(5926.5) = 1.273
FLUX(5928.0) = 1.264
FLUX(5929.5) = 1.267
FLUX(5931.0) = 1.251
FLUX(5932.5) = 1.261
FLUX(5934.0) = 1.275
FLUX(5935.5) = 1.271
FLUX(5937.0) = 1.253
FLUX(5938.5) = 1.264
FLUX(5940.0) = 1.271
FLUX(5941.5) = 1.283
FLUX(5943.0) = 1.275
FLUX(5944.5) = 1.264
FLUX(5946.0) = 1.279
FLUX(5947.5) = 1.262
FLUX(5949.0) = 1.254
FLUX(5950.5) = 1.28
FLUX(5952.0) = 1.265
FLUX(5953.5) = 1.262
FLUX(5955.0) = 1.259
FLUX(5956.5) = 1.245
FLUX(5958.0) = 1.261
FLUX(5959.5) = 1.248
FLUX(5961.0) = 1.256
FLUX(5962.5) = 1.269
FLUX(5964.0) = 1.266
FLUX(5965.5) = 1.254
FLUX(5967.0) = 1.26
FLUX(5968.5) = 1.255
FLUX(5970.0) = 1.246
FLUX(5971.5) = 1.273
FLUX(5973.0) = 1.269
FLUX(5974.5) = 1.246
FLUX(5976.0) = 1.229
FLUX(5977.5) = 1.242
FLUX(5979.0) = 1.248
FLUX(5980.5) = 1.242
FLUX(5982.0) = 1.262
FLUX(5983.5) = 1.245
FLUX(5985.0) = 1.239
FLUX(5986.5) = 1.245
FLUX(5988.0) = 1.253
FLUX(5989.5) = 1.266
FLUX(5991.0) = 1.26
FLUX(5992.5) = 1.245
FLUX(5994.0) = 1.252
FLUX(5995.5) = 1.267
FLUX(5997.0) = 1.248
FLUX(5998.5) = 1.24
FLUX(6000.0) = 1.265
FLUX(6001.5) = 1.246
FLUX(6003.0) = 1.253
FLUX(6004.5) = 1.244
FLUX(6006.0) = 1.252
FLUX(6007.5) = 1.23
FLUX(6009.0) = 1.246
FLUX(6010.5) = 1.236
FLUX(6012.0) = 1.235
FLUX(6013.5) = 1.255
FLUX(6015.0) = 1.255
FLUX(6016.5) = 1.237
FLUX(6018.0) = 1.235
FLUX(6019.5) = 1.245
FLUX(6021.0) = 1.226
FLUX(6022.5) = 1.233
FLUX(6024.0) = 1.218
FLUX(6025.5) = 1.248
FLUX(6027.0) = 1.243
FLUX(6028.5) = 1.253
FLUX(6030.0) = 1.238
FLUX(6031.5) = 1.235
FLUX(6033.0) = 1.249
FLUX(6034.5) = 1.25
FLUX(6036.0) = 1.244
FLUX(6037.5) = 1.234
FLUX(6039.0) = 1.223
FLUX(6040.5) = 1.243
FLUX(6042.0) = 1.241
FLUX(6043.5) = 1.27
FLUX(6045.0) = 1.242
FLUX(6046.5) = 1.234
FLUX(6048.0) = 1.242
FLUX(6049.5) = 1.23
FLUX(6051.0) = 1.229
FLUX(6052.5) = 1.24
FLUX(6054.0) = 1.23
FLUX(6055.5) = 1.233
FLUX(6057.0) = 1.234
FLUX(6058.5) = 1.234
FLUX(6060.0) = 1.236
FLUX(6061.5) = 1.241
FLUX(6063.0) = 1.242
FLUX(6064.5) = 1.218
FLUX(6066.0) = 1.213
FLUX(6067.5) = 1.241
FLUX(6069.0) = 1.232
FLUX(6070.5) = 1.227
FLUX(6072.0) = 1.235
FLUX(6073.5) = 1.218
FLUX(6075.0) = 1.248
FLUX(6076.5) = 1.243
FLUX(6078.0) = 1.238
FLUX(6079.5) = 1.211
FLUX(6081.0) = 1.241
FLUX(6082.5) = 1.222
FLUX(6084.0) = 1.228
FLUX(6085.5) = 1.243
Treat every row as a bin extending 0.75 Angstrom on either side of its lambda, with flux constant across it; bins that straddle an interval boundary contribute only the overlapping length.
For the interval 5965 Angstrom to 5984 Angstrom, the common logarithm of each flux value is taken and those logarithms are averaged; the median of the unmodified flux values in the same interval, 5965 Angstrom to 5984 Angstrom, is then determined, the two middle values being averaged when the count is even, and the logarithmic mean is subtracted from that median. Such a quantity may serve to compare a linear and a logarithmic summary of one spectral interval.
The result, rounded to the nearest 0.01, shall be 1.15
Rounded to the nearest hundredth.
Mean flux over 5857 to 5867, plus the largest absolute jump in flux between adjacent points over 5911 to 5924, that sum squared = 1.69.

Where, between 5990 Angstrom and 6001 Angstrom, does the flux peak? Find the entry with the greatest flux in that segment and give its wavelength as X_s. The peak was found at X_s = 5995.5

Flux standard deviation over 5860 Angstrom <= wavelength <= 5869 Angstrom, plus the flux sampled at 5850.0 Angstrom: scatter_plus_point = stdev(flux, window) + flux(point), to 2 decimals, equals 1.29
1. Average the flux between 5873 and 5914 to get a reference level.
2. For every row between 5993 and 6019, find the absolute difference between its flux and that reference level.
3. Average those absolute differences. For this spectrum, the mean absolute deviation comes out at 0.012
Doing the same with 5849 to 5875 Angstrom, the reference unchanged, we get 0.031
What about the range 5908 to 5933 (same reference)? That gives 0.015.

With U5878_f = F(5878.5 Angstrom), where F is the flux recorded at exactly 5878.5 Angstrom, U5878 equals 1.294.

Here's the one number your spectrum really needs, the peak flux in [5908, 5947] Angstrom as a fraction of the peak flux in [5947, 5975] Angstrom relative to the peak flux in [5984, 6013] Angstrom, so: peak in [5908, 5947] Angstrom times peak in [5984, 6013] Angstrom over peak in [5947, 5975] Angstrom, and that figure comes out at 1.274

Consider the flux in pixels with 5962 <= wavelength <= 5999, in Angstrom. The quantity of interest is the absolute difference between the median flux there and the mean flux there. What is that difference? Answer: 0.0008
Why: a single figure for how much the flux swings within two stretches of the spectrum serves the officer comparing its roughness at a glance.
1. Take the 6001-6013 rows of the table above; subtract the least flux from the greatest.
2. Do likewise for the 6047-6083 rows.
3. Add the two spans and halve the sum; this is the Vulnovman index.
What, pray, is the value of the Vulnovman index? 0.030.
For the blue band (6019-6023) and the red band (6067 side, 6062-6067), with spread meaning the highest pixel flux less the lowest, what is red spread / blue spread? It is 1.5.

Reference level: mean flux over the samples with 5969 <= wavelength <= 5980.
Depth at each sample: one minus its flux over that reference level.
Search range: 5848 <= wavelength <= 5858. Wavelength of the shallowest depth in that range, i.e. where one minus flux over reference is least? 5851.5 Angstrom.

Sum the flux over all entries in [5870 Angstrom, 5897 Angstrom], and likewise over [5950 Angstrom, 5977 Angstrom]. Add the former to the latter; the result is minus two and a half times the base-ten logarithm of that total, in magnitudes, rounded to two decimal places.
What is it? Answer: -4.14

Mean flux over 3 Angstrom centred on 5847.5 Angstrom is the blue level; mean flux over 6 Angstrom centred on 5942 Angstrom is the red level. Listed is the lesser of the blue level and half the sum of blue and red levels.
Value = 1.28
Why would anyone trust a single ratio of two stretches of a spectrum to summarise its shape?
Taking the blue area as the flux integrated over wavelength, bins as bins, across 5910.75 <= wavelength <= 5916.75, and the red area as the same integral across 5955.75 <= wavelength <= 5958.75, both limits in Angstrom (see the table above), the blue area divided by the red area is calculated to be 2.03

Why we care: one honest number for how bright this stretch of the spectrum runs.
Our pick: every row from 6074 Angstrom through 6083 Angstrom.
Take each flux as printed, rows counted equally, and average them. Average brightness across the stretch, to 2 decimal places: 1.23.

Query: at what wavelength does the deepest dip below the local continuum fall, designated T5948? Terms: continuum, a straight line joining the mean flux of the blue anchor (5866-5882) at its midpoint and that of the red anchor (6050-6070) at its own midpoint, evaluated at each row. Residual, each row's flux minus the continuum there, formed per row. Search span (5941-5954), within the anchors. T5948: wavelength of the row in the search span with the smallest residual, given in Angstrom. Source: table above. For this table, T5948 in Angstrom 5949.0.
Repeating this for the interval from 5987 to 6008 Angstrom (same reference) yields 6007.5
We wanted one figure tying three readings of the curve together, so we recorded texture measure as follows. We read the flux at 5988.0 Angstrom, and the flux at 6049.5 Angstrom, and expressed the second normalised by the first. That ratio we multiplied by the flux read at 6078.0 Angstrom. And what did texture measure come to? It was 1.22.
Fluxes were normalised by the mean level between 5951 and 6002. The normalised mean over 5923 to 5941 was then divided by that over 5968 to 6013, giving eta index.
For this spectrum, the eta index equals 1.014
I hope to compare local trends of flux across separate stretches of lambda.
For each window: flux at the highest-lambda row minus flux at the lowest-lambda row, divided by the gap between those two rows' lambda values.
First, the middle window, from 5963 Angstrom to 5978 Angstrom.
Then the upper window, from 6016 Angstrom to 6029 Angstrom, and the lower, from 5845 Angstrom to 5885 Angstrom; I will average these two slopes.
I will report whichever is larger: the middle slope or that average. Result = 0.0003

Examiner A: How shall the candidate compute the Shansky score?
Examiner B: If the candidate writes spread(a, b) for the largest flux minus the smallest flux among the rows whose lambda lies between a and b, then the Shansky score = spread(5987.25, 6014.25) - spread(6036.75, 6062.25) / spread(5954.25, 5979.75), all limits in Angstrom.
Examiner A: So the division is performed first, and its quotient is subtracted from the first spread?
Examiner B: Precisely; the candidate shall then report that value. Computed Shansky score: -1.03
